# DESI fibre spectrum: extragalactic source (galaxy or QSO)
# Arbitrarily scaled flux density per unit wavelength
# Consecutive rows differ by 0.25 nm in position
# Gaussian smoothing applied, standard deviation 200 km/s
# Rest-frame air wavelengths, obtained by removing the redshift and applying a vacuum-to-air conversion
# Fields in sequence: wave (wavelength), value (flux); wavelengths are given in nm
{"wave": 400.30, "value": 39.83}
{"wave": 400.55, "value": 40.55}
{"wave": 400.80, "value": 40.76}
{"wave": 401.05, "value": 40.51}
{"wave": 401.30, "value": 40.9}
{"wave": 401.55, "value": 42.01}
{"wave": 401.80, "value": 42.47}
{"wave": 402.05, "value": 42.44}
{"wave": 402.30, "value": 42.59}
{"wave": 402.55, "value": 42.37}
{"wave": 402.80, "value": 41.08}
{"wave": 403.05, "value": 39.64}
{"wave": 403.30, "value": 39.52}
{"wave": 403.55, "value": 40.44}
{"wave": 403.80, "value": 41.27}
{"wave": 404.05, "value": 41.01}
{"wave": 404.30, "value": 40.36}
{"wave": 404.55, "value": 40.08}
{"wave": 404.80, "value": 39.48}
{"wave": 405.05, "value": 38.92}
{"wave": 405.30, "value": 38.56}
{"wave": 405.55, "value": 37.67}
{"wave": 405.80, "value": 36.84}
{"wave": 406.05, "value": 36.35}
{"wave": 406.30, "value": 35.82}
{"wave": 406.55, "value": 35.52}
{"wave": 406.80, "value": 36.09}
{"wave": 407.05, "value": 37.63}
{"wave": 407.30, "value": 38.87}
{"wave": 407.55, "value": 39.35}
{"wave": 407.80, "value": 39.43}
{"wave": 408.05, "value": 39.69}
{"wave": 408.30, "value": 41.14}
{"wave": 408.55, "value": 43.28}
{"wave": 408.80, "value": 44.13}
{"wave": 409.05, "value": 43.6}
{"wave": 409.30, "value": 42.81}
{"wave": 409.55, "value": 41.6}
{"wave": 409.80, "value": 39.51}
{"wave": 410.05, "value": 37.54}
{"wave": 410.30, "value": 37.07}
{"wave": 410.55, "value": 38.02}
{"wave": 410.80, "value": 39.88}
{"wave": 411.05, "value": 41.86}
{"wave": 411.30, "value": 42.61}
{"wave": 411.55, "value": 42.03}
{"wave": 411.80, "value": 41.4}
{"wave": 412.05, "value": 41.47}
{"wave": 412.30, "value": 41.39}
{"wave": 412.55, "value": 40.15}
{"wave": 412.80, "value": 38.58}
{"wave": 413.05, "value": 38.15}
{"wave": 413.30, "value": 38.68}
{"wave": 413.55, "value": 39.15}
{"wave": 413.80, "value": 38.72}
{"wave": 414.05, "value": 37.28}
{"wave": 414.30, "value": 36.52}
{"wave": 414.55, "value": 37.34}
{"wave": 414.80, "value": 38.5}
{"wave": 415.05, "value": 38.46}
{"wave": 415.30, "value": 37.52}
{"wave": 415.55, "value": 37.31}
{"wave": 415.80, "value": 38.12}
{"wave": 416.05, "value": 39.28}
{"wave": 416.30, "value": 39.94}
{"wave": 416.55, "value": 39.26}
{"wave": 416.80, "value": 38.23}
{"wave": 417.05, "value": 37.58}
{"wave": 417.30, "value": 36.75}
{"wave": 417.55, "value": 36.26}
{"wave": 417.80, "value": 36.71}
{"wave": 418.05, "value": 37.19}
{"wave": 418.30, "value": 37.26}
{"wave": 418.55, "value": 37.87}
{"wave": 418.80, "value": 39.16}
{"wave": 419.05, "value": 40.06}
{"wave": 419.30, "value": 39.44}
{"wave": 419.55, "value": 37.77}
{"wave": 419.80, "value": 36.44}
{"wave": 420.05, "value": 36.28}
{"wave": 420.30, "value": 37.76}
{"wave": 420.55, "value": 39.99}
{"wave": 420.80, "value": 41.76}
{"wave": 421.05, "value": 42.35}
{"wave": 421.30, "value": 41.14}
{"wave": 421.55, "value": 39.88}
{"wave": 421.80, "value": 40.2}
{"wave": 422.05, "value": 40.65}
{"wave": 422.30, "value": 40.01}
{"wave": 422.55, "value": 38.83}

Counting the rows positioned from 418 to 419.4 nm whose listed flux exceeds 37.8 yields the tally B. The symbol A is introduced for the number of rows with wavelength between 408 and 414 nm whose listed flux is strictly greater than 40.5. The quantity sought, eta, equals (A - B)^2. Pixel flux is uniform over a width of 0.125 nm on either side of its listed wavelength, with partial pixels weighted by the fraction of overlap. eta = 64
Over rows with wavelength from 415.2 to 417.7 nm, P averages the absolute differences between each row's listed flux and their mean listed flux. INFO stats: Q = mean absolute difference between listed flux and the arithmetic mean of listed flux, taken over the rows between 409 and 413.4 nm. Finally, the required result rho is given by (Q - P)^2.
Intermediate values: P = 0.9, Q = 1.73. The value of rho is 0.63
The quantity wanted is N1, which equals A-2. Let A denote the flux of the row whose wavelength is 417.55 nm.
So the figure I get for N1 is 34.3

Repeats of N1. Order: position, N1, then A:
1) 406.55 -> 33.5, 35.52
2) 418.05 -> 35.2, 37.19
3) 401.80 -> 40.5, 42.47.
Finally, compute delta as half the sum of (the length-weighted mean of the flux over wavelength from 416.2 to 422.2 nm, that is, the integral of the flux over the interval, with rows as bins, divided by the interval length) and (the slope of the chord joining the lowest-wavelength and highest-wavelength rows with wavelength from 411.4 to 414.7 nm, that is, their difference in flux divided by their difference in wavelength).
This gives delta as 18.6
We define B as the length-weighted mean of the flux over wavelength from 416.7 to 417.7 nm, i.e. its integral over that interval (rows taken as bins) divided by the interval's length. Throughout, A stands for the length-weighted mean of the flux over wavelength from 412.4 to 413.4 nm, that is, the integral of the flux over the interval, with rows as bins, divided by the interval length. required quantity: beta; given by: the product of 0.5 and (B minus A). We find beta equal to -0.9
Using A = 39.0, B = 37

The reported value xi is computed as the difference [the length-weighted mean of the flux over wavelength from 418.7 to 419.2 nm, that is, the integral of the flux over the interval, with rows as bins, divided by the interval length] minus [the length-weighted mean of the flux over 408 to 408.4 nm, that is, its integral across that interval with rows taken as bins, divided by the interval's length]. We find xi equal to -0.9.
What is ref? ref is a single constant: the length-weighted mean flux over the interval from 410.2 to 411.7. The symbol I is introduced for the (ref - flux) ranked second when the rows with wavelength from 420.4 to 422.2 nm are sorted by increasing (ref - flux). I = -1.4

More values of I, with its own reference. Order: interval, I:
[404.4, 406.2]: 0.8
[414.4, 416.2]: 1.8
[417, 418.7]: 2.7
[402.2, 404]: -2.1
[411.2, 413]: -1.7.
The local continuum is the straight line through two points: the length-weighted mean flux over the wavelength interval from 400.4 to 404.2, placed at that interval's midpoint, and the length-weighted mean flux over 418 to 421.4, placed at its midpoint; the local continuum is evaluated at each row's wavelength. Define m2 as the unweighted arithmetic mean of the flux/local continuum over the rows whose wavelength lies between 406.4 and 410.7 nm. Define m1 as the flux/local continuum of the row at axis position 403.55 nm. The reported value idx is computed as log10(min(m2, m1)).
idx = -0.007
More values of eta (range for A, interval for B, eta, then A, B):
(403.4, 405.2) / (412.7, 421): 256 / 2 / 18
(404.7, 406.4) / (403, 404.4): 36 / 0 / 6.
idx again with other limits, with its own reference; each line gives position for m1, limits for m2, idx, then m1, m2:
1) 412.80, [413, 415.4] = -0.018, 0.97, 0.96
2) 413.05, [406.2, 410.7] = -0.018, 0.96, 0.98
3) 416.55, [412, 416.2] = -0.011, 1.00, 0.97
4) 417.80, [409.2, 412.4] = -0.028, 0.94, 1.01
